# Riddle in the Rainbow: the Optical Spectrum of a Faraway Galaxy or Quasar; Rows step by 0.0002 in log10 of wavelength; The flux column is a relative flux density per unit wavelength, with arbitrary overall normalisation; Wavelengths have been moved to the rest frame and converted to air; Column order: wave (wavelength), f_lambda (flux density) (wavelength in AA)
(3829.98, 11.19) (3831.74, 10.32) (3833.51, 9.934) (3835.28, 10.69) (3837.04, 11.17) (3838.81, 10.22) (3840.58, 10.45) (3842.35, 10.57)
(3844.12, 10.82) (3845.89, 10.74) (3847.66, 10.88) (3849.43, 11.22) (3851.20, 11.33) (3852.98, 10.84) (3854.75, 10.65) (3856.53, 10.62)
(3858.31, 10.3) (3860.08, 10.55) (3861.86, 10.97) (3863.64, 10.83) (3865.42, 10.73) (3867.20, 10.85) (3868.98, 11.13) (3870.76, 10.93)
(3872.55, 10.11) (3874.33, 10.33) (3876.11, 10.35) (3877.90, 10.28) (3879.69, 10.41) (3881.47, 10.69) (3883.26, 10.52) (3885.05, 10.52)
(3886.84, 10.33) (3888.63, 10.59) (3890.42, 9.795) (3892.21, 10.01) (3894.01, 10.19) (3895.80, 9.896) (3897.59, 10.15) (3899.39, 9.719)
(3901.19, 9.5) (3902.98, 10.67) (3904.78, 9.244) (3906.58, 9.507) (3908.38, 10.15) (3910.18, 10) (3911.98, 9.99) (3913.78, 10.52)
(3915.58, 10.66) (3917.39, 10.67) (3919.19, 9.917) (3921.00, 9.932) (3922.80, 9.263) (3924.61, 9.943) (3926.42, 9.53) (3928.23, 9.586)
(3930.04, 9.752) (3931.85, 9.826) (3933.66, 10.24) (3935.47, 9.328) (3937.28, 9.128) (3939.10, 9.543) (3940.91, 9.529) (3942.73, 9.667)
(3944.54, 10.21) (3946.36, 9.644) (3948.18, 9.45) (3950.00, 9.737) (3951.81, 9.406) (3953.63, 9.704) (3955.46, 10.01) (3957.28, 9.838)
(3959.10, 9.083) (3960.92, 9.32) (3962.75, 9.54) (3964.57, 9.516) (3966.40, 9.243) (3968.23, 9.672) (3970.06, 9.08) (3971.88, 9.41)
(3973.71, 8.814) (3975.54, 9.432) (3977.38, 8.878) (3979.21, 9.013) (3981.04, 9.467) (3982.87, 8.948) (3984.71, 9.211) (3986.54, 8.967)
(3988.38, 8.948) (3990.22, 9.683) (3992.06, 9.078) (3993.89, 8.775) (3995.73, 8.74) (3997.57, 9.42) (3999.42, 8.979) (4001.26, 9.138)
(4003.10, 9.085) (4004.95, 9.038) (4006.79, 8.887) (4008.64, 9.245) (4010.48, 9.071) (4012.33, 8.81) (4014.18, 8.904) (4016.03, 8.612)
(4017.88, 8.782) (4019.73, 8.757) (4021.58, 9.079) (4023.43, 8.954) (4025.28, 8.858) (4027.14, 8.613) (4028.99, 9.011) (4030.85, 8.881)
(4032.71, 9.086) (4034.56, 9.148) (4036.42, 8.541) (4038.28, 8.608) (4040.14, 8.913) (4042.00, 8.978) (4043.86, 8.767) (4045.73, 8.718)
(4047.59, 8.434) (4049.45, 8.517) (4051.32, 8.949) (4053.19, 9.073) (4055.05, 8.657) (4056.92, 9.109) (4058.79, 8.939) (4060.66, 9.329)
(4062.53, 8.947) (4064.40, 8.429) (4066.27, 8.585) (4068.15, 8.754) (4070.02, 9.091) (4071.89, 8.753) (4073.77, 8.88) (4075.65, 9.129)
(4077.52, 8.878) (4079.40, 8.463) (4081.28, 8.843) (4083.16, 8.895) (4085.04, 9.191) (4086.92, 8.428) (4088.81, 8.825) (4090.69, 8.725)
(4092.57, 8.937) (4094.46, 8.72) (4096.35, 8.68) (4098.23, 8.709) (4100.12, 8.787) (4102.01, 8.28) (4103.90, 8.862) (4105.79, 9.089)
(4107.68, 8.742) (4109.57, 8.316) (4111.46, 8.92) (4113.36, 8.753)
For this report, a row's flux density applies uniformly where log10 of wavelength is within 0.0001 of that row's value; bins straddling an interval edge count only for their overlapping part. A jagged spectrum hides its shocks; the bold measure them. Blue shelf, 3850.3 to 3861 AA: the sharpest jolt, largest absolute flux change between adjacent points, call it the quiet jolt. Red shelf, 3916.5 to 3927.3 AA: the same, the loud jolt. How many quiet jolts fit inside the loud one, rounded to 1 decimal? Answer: 1.5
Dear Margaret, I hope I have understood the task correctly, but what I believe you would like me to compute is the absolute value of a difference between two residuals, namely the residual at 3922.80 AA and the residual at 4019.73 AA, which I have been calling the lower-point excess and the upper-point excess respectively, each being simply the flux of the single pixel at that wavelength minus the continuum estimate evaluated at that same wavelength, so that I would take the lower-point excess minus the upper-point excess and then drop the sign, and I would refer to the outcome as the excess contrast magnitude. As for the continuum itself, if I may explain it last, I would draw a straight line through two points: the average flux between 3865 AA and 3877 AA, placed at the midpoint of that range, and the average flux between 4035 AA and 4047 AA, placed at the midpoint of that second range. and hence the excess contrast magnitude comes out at 0.56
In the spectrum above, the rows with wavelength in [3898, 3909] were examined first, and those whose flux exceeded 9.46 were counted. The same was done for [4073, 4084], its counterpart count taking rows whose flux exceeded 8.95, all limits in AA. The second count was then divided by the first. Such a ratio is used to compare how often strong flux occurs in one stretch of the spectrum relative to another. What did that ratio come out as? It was 0.20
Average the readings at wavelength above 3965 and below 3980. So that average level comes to 9.2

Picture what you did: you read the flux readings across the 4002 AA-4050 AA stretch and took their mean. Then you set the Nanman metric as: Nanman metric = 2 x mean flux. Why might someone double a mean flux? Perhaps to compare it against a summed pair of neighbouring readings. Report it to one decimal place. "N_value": 17.7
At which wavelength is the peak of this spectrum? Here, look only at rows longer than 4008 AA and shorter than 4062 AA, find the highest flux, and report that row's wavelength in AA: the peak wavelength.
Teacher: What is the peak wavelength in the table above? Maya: 4060.66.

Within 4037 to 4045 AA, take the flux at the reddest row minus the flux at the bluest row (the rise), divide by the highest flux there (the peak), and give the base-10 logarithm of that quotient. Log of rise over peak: -1.75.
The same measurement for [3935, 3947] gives -1.51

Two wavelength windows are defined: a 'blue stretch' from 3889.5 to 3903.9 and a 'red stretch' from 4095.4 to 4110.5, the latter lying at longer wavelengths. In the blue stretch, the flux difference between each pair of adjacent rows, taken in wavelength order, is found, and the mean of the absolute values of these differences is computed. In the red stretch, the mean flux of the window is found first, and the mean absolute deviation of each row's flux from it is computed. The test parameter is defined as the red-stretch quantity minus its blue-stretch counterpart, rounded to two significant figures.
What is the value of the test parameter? -0.20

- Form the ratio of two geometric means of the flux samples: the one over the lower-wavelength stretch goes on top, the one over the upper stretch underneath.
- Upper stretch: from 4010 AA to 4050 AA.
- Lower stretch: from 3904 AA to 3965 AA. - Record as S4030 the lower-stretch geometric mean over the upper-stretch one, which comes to 1.10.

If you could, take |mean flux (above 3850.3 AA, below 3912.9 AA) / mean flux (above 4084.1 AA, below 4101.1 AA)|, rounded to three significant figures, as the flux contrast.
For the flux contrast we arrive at 1.18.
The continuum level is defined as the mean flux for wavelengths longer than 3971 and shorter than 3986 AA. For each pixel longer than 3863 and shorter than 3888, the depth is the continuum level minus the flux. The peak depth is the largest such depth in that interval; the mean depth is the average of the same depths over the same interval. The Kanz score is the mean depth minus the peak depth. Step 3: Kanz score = -0.46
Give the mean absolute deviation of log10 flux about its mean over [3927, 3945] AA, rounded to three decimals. 0.012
